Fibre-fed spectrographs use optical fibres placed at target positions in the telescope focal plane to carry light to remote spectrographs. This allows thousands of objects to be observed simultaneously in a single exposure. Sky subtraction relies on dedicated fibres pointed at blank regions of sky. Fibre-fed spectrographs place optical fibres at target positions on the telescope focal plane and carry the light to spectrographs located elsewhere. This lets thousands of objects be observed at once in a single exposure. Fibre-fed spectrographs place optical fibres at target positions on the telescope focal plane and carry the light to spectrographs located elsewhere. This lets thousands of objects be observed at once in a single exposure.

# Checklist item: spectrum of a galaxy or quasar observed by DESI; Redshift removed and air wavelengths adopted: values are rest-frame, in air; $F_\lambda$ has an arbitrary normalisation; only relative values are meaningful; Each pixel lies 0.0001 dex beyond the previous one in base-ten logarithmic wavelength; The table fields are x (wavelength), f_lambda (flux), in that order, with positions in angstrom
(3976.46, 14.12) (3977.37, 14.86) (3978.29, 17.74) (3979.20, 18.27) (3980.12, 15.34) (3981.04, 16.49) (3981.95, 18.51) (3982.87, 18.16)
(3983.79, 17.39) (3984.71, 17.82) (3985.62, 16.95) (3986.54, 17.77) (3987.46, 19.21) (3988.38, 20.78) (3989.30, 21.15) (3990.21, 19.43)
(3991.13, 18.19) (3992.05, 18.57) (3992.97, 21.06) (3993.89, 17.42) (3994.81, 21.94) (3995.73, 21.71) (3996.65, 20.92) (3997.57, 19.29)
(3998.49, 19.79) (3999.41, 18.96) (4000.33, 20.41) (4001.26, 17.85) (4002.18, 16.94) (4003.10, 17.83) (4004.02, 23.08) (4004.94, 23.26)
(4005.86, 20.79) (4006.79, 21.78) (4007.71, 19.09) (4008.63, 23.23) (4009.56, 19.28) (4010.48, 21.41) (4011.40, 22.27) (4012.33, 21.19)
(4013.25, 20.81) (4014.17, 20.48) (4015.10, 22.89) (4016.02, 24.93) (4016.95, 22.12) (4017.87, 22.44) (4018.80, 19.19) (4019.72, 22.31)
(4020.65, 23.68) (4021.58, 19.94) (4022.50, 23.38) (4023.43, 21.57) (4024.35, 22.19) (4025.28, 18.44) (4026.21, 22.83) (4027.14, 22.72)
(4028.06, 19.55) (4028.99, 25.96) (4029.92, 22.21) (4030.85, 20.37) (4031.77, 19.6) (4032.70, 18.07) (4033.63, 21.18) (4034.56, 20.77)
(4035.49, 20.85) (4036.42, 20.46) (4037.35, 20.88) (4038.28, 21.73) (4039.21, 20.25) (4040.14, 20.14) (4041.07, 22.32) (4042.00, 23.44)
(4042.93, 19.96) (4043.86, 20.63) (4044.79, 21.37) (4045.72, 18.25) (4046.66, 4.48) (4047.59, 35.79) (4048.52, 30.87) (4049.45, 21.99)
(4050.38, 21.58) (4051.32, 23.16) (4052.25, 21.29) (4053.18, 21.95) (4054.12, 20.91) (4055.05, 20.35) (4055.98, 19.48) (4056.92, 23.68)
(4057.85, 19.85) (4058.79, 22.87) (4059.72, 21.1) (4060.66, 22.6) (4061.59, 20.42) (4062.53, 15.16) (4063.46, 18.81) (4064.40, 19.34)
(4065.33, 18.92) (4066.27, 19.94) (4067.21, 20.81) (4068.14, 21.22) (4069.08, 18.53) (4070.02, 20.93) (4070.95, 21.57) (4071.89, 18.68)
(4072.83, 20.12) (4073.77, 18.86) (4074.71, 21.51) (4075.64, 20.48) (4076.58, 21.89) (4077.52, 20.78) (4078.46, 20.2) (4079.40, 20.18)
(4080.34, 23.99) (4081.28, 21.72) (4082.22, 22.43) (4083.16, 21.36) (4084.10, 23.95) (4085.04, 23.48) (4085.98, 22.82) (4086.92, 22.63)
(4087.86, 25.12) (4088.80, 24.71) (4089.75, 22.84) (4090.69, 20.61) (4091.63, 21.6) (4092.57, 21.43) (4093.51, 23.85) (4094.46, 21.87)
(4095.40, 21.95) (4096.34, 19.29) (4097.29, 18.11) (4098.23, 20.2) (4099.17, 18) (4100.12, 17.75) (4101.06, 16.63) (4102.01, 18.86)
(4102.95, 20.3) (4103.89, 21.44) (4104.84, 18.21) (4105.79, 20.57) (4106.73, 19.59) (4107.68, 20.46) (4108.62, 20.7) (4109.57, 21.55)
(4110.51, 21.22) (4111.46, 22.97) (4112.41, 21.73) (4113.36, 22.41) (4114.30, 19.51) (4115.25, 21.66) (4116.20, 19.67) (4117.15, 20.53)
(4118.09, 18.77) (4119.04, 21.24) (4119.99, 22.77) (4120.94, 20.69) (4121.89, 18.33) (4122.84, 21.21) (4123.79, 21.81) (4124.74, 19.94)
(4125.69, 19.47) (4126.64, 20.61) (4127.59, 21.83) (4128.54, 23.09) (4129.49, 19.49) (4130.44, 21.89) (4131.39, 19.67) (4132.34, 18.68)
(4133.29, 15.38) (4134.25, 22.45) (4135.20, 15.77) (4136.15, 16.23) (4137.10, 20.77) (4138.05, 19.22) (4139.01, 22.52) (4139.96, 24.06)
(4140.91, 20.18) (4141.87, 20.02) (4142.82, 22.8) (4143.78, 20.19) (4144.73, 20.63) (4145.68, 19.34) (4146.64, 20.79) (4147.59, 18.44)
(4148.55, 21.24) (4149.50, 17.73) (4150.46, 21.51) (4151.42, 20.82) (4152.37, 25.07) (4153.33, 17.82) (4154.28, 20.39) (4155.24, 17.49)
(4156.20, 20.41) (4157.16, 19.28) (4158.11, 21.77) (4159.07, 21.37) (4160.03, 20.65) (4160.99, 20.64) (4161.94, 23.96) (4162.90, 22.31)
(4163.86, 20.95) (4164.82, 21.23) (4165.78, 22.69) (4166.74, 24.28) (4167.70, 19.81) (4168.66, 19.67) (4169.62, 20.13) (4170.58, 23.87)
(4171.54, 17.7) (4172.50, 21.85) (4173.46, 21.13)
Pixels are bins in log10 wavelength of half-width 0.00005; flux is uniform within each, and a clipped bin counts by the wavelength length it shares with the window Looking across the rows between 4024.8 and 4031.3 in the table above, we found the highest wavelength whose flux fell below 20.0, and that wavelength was 4028.06 angstrom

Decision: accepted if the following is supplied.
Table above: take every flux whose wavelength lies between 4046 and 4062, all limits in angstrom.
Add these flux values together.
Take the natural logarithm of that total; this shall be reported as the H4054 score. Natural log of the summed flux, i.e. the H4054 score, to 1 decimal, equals 5.9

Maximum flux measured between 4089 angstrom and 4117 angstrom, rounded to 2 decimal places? 23.85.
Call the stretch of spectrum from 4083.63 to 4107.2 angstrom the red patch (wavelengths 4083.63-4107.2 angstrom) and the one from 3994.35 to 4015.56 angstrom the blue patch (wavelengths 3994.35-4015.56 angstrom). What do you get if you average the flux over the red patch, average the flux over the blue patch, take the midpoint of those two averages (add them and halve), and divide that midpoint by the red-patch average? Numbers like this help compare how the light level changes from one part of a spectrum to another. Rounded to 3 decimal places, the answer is 0.991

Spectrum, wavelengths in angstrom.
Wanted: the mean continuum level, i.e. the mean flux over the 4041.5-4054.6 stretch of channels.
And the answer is 21.8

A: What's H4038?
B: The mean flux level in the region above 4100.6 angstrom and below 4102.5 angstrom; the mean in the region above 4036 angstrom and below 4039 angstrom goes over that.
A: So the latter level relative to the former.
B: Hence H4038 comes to 1.18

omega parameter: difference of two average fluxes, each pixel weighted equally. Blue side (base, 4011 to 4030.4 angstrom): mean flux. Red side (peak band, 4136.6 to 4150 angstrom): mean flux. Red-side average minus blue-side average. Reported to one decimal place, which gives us -1.4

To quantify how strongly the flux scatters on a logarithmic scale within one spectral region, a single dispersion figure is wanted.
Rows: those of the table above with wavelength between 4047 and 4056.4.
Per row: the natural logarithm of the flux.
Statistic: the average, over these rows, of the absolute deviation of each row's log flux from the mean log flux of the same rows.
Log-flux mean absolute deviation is 0.142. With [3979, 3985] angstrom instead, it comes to 0.051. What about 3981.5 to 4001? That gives 0.066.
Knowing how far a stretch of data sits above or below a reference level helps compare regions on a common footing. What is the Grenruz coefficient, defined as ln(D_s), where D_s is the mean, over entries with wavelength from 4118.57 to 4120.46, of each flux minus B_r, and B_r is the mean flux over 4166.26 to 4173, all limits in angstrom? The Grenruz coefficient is 0.0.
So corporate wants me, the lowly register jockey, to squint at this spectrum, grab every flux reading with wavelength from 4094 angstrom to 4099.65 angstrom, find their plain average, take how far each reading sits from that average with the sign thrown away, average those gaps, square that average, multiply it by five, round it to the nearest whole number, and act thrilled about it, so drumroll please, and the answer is 10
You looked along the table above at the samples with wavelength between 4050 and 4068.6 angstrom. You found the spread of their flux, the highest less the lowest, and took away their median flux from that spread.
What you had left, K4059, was -12.3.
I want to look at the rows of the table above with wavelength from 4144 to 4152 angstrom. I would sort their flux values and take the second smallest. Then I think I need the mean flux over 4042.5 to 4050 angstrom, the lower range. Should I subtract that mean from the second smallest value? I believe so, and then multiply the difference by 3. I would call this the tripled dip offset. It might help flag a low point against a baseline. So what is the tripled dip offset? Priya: -10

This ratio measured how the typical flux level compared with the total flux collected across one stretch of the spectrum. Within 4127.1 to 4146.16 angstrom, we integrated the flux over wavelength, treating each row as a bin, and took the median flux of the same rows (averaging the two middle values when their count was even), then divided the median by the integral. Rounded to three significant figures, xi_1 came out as 0.0524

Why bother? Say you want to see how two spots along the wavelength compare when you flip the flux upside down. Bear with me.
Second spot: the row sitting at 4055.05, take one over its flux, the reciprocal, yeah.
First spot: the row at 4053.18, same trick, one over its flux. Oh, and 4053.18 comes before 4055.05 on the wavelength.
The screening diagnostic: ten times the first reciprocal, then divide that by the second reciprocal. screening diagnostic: 9.3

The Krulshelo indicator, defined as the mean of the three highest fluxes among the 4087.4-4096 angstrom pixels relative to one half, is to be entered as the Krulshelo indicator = 49.1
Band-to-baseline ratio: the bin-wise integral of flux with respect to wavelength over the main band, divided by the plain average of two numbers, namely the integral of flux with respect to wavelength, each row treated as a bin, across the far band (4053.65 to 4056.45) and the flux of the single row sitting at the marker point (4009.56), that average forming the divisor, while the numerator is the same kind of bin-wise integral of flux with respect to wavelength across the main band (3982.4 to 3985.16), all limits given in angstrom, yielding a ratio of 1.29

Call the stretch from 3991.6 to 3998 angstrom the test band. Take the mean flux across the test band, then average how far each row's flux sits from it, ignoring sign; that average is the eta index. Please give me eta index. 1.46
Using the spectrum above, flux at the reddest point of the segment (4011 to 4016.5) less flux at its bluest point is 3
